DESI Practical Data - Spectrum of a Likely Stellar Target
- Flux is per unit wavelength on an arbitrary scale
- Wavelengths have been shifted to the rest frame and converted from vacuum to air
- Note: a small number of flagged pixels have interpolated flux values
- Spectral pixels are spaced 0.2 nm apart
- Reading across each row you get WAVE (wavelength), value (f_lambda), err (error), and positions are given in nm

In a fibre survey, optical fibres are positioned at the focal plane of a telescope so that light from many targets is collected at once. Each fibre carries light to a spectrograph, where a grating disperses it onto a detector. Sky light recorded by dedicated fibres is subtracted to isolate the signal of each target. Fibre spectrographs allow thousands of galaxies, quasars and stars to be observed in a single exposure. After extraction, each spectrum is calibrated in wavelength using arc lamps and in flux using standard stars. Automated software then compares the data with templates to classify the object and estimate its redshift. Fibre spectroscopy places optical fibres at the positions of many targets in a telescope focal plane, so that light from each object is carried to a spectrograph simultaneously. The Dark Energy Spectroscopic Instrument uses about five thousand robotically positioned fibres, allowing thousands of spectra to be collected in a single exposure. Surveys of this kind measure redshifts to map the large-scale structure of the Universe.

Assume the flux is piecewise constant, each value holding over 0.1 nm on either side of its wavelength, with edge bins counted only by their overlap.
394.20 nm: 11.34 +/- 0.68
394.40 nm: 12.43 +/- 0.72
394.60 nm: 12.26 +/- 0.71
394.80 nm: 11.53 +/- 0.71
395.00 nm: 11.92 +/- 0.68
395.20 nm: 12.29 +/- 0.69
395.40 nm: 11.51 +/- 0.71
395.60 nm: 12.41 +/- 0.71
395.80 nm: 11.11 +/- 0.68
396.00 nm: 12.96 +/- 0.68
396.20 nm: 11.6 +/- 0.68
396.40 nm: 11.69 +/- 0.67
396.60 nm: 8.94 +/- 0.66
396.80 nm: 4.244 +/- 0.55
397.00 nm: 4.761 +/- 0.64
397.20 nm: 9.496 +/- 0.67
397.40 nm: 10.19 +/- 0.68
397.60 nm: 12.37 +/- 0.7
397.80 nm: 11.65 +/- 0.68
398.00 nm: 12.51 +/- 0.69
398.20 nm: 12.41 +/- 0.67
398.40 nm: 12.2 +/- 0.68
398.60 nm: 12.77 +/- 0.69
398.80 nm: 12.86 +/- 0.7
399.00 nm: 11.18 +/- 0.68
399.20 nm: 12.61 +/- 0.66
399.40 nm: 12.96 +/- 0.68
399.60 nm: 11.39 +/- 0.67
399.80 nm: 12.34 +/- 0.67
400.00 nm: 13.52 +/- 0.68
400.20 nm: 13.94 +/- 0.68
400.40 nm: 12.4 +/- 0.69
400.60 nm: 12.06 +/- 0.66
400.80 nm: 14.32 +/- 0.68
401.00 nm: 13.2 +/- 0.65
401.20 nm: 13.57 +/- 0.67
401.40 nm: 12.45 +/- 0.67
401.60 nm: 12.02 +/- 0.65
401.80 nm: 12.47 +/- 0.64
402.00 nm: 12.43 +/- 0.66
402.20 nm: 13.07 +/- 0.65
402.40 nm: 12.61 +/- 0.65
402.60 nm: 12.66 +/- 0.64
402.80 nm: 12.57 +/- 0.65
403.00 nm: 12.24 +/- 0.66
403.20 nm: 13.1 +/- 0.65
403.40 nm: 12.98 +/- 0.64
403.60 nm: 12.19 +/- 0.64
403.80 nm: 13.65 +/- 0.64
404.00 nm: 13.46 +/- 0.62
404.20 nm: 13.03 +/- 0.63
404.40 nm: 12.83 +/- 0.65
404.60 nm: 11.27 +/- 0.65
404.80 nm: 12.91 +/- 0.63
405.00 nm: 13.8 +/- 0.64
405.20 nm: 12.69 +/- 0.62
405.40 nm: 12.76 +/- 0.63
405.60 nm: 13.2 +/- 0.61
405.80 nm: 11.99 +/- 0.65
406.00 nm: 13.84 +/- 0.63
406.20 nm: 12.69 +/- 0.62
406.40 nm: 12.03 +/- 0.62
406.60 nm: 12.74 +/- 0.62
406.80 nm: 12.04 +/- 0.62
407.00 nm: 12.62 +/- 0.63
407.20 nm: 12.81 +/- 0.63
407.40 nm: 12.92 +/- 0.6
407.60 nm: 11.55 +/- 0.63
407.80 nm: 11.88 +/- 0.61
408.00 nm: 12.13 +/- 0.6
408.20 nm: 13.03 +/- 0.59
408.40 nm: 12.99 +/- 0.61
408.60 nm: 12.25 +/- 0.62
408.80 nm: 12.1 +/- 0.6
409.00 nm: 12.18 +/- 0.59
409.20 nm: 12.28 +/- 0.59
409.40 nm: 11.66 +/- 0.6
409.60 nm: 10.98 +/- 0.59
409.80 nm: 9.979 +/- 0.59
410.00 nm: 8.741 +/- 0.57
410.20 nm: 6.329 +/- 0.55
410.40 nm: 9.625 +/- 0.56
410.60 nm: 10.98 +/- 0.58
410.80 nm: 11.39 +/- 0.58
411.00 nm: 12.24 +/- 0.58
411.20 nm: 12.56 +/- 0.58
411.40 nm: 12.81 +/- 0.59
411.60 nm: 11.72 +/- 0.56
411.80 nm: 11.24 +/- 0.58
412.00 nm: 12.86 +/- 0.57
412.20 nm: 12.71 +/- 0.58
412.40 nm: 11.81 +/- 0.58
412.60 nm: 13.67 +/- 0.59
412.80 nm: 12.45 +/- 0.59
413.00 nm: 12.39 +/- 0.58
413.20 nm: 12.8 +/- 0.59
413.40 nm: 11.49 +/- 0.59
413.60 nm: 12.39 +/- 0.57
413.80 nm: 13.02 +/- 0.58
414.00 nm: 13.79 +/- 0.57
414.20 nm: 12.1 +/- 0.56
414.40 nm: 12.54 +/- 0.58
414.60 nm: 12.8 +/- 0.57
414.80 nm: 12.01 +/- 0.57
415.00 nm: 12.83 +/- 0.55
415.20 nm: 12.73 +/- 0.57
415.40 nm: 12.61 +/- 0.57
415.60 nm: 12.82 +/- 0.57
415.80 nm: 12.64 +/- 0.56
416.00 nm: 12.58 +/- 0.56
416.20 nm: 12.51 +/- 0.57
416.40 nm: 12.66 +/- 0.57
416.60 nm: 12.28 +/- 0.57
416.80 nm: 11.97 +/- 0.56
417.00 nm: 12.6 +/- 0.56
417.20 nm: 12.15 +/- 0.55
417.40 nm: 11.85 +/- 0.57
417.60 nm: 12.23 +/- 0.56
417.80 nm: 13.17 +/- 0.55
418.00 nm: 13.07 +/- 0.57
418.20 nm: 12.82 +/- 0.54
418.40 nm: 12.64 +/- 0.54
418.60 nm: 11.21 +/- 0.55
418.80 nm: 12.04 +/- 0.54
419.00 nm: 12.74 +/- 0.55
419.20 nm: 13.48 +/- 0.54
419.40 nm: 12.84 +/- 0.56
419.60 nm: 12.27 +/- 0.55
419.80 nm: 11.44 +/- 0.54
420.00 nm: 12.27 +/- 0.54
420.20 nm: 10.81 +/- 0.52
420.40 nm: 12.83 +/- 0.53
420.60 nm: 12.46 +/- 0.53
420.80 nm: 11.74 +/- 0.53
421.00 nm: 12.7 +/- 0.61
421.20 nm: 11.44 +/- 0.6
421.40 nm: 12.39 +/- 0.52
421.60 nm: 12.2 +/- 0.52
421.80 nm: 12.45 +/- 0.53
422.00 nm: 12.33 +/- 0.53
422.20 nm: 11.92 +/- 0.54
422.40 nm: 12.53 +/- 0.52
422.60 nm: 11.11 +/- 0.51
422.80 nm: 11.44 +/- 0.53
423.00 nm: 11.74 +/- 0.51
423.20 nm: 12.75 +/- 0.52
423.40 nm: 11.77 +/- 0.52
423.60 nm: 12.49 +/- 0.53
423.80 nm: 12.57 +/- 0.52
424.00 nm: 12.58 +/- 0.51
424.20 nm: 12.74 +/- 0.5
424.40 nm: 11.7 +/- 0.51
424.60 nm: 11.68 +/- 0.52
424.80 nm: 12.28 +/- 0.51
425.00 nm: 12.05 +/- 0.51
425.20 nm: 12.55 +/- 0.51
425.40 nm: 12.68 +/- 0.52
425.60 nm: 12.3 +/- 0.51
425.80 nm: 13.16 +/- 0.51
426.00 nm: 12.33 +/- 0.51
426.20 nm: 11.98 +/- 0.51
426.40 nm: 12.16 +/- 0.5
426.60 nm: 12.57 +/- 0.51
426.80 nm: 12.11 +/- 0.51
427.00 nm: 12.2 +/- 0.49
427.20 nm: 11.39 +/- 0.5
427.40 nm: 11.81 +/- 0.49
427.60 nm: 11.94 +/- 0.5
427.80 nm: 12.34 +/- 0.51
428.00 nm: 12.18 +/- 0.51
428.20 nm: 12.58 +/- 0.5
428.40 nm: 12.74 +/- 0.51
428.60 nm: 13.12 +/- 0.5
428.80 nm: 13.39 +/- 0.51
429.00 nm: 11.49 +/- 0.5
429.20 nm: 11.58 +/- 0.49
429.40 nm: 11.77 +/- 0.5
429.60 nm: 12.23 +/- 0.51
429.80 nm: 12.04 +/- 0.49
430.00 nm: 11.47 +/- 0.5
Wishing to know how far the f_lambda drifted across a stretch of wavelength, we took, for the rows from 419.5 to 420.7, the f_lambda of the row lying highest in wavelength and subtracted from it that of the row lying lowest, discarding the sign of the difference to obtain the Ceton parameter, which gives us 0.19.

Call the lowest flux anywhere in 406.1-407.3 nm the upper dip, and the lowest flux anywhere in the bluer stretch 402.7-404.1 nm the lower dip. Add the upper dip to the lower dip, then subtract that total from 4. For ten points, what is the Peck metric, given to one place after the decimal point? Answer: -20.2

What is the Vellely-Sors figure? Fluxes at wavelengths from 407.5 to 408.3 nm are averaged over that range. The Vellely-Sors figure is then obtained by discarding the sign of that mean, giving 12.15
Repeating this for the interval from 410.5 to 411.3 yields 11.79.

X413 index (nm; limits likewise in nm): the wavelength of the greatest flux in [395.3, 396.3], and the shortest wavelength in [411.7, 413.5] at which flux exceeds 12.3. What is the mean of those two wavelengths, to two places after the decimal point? 404.00 nm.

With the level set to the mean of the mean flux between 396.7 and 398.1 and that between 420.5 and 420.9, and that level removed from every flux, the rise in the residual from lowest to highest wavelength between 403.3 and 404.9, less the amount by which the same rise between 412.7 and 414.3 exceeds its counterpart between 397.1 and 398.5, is 3.0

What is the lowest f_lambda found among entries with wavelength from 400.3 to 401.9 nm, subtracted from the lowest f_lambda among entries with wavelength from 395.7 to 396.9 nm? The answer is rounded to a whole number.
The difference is -8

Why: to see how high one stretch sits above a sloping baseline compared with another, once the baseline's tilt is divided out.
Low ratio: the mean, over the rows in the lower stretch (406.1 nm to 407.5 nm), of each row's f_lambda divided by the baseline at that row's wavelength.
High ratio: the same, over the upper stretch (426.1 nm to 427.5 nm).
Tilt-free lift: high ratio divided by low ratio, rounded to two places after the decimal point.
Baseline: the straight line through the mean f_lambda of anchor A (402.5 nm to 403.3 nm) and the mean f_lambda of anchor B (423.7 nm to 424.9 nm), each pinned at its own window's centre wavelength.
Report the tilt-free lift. 0.99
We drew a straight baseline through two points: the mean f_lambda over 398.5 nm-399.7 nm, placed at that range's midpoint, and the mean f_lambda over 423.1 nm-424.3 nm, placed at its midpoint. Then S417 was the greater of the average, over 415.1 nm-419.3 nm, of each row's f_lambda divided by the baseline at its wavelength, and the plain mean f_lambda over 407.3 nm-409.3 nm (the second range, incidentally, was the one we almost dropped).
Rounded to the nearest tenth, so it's 12.3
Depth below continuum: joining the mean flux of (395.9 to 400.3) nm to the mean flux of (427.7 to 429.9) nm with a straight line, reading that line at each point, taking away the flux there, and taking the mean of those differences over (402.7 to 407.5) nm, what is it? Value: -1.2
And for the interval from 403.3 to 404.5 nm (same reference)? -1.5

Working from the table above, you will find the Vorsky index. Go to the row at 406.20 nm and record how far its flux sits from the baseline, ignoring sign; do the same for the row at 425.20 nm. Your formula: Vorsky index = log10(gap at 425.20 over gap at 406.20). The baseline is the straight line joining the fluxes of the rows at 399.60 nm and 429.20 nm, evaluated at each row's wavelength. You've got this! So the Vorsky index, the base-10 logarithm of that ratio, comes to -0.1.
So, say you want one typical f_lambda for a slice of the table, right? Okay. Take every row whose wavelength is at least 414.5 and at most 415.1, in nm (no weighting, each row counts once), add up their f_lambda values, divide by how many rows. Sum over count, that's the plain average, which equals 12.5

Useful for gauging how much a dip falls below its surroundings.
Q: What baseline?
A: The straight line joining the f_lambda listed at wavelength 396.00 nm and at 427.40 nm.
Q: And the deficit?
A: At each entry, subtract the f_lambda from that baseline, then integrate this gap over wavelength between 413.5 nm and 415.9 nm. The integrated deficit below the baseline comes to -1.0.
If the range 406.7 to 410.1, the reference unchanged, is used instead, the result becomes 2.1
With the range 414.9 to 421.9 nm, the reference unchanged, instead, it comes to -1.7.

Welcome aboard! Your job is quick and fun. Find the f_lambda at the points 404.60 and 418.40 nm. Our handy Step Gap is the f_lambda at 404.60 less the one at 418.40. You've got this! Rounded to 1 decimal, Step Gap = -1.4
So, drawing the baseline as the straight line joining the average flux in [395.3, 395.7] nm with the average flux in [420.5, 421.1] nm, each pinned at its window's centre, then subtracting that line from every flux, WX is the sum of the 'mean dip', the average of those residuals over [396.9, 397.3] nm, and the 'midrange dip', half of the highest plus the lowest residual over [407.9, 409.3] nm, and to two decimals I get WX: -4.42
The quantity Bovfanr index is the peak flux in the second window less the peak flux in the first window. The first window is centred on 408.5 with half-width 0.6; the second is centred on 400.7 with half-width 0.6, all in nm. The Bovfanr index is 1.3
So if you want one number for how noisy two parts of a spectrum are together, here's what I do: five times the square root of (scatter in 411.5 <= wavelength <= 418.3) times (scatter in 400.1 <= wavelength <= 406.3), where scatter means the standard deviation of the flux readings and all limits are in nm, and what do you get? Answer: 3.0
